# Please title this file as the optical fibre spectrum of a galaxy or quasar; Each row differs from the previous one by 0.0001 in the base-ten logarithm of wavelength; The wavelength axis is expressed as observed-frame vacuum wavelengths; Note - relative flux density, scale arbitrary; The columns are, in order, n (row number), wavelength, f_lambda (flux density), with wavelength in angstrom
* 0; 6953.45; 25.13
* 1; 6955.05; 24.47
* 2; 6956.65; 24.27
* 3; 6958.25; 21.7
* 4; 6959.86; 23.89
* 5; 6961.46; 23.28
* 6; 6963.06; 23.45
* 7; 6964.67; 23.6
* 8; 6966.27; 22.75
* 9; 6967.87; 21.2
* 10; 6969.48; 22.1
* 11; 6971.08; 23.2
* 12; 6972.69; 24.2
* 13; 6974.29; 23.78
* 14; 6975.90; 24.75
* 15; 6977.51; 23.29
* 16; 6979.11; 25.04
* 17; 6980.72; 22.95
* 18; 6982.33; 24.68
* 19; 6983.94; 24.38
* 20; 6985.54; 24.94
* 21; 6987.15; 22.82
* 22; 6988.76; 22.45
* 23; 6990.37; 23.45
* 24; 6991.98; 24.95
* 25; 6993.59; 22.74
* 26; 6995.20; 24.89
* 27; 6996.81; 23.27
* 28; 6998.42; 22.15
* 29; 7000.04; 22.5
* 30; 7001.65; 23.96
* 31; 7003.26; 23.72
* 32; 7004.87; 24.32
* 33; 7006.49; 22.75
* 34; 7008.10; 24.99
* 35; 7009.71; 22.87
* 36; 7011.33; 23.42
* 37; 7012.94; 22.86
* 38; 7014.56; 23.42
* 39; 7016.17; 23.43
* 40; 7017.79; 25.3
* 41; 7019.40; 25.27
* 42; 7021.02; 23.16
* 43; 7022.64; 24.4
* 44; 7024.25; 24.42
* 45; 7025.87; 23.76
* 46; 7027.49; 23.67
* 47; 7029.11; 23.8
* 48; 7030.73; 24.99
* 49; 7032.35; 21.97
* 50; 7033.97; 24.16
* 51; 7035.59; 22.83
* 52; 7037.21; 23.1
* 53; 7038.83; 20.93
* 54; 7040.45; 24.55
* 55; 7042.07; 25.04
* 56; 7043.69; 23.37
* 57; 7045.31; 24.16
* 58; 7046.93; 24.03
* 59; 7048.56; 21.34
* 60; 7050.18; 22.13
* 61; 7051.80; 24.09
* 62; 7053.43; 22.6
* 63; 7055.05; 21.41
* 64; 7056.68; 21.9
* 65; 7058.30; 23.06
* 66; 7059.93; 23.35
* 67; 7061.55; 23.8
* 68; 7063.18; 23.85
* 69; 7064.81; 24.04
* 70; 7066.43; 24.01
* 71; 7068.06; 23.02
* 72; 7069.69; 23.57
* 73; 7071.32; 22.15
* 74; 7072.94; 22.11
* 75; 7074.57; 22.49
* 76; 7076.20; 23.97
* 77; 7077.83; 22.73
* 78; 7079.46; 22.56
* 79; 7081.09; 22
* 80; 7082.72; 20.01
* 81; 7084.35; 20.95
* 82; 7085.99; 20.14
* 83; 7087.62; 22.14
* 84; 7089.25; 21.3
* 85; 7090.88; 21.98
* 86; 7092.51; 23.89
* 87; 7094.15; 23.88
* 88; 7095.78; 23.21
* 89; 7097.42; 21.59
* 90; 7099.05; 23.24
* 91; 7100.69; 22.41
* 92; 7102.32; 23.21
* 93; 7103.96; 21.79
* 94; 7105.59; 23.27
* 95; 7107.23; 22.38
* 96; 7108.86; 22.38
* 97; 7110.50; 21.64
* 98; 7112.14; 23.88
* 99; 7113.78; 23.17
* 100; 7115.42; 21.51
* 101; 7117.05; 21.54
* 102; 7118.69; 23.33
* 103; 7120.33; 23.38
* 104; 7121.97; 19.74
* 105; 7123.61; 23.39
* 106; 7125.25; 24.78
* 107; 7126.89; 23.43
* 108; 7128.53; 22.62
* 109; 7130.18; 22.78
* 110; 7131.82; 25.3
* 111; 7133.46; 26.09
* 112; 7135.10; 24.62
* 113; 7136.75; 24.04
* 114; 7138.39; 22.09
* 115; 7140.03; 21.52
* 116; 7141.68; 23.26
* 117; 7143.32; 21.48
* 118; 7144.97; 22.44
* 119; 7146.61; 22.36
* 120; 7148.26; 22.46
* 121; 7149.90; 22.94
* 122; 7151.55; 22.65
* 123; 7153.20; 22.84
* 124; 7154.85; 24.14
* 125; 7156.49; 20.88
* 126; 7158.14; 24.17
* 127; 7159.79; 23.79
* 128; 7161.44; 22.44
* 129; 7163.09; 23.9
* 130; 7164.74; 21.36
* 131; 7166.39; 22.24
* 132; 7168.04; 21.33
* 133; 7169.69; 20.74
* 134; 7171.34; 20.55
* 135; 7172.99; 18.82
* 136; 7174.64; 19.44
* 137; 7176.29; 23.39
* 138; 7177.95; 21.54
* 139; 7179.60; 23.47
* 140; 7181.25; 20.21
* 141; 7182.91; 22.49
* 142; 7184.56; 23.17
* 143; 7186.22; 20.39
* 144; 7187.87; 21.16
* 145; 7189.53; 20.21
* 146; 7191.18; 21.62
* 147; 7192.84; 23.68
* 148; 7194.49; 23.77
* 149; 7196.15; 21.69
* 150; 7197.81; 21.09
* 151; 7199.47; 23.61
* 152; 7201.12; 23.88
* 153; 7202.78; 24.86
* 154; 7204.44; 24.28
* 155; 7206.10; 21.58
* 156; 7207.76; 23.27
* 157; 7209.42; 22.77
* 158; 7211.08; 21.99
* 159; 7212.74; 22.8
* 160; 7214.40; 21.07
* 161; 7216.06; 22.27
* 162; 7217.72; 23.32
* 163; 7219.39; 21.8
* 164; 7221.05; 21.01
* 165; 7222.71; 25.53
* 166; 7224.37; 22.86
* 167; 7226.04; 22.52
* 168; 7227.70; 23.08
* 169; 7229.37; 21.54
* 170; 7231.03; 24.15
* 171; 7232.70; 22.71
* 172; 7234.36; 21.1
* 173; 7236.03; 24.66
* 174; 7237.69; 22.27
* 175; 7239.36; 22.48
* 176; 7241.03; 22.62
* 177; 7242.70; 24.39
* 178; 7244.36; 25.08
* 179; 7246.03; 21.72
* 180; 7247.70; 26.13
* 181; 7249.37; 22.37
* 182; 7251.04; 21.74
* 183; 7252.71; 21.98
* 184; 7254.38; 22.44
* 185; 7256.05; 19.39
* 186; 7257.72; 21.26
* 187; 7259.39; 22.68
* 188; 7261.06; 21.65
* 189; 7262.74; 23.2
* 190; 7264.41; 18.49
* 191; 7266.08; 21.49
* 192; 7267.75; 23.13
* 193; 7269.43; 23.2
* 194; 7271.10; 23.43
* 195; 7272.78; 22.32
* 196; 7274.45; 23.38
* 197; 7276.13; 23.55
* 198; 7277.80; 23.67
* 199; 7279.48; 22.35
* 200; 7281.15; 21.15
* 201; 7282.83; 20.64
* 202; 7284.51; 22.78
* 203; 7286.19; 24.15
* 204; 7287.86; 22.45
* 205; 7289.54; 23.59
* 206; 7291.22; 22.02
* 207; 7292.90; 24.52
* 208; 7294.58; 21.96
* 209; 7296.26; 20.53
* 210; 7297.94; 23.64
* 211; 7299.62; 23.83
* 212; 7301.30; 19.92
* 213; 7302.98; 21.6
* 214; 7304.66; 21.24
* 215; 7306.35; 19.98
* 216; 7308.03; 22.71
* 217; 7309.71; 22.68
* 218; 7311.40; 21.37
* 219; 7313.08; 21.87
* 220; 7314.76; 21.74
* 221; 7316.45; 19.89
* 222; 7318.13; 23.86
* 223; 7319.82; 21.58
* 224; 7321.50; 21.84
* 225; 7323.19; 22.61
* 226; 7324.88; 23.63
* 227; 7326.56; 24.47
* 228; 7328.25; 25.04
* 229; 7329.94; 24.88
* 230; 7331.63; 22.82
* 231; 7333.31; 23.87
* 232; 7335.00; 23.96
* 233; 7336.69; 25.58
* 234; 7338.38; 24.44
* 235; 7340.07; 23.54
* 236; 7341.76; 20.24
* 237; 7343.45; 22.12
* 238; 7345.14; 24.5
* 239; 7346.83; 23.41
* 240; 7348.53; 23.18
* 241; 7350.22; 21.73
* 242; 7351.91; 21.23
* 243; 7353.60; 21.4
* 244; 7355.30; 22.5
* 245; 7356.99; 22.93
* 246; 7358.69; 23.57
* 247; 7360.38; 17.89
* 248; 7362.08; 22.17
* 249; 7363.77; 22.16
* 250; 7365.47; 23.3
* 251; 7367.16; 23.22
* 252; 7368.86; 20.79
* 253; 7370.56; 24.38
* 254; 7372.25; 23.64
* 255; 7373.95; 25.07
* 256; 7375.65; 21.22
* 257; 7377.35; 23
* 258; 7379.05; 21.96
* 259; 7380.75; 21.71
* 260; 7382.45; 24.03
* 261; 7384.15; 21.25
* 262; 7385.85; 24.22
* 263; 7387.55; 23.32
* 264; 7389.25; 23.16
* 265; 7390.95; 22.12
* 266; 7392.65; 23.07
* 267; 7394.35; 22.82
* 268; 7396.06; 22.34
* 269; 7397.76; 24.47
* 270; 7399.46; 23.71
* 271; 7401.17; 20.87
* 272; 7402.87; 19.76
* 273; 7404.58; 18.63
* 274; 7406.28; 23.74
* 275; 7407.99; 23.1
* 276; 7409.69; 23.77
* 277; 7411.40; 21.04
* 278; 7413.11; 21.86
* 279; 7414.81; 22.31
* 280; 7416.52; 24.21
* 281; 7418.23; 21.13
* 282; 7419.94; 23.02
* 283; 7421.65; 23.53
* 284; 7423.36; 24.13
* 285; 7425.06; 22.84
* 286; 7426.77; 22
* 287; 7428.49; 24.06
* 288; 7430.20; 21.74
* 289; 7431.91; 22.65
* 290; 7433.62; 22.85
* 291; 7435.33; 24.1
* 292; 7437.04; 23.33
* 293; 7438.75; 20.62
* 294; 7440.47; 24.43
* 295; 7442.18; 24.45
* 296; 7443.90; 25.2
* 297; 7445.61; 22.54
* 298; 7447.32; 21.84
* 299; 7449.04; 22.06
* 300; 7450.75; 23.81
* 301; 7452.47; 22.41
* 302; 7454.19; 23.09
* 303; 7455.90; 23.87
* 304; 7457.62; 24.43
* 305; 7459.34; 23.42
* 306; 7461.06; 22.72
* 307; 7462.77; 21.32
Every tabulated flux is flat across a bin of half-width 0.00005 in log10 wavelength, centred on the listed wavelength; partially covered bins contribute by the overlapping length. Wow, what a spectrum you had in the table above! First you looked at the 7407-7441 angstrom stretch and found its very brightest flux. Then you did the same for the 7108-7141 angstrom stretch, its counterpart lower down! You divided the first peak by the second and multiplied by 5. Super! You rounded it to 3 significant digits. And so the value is 4.68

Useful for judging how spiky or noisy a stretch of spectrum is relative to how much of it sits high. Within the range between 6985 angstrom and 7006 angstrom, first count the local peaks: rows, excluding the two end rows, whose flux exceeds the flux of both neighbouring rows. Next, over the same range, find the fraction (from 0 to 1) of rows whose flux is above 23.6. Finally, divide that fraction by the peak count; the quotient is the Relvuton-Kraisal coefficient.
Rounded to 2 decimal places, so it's 0.15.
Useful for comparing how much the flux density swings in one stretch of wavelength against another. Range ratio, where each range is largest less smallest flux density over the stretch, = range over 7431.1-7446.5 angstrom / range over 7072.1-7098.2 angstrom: 1.16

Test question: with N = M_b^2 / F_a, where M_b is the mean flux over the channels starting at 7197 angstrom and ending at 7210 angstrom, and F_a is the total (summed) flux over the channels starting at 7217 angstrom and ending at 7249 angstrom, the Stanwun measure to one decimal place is 1.2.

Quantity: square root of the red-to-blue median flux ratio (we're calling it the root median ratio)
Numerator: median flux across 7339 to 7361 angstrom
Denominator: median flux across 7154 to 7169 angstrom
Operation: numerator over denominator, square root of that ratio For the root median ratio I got 1.001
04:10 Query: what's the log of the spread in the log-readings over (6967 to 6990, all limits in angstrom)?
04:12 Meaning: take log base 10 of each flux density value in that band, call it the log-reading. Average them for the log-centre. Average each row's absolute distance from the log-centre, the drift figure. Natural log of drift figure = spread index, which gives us -4.01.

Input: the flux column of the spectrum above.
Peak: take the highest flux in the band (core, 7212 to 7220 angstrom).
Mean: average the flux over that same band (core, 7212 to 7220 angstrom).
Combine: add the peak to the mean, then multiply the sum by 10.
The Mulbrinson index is 456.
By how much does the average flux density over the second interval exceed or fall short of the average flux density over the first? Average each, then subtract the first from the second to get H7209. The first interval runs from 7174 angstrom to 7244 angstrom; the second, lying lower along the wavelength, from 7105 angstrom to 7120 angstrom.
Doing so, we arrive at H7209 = 0.0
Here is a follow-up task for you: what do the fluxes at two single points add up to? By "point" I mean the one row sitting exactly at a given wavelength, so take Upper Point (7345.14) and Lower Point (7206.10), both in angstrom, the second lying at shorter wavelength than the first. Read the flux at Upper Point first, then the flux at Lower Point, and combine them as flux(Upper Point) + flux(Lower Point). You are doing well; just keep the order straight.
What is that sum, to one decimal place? 46.1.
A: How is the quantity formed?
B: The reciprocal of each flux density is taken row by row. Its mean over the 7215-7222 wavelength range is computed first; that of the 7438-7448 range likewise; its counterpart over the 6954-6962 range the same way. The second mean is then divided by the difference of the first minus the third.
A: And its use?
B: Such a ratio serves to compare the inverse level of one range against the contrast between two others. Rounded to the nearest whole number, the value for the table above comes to 16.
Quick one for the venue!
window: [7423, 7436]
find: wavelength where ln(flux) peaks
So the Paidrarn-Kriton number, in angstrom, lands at 7423.36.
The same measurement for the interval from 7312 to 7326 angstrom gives 7318.13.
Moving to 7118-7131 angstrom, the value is 7125.25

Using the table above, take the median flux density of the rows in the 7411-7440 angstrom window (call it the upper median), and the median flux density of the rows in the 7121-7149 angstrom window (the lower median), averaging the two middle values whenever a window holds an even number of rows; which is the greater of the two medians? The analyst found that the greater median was 22.8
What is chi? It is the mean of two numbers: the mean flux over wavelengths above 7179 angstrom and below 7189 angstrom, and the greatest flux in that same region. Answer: 22.6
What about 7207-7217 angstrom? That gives 22.8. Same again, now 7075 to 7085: 23.0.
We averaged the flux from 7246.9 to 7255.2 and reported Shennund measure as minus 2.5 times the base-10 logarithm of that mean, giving -3.40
